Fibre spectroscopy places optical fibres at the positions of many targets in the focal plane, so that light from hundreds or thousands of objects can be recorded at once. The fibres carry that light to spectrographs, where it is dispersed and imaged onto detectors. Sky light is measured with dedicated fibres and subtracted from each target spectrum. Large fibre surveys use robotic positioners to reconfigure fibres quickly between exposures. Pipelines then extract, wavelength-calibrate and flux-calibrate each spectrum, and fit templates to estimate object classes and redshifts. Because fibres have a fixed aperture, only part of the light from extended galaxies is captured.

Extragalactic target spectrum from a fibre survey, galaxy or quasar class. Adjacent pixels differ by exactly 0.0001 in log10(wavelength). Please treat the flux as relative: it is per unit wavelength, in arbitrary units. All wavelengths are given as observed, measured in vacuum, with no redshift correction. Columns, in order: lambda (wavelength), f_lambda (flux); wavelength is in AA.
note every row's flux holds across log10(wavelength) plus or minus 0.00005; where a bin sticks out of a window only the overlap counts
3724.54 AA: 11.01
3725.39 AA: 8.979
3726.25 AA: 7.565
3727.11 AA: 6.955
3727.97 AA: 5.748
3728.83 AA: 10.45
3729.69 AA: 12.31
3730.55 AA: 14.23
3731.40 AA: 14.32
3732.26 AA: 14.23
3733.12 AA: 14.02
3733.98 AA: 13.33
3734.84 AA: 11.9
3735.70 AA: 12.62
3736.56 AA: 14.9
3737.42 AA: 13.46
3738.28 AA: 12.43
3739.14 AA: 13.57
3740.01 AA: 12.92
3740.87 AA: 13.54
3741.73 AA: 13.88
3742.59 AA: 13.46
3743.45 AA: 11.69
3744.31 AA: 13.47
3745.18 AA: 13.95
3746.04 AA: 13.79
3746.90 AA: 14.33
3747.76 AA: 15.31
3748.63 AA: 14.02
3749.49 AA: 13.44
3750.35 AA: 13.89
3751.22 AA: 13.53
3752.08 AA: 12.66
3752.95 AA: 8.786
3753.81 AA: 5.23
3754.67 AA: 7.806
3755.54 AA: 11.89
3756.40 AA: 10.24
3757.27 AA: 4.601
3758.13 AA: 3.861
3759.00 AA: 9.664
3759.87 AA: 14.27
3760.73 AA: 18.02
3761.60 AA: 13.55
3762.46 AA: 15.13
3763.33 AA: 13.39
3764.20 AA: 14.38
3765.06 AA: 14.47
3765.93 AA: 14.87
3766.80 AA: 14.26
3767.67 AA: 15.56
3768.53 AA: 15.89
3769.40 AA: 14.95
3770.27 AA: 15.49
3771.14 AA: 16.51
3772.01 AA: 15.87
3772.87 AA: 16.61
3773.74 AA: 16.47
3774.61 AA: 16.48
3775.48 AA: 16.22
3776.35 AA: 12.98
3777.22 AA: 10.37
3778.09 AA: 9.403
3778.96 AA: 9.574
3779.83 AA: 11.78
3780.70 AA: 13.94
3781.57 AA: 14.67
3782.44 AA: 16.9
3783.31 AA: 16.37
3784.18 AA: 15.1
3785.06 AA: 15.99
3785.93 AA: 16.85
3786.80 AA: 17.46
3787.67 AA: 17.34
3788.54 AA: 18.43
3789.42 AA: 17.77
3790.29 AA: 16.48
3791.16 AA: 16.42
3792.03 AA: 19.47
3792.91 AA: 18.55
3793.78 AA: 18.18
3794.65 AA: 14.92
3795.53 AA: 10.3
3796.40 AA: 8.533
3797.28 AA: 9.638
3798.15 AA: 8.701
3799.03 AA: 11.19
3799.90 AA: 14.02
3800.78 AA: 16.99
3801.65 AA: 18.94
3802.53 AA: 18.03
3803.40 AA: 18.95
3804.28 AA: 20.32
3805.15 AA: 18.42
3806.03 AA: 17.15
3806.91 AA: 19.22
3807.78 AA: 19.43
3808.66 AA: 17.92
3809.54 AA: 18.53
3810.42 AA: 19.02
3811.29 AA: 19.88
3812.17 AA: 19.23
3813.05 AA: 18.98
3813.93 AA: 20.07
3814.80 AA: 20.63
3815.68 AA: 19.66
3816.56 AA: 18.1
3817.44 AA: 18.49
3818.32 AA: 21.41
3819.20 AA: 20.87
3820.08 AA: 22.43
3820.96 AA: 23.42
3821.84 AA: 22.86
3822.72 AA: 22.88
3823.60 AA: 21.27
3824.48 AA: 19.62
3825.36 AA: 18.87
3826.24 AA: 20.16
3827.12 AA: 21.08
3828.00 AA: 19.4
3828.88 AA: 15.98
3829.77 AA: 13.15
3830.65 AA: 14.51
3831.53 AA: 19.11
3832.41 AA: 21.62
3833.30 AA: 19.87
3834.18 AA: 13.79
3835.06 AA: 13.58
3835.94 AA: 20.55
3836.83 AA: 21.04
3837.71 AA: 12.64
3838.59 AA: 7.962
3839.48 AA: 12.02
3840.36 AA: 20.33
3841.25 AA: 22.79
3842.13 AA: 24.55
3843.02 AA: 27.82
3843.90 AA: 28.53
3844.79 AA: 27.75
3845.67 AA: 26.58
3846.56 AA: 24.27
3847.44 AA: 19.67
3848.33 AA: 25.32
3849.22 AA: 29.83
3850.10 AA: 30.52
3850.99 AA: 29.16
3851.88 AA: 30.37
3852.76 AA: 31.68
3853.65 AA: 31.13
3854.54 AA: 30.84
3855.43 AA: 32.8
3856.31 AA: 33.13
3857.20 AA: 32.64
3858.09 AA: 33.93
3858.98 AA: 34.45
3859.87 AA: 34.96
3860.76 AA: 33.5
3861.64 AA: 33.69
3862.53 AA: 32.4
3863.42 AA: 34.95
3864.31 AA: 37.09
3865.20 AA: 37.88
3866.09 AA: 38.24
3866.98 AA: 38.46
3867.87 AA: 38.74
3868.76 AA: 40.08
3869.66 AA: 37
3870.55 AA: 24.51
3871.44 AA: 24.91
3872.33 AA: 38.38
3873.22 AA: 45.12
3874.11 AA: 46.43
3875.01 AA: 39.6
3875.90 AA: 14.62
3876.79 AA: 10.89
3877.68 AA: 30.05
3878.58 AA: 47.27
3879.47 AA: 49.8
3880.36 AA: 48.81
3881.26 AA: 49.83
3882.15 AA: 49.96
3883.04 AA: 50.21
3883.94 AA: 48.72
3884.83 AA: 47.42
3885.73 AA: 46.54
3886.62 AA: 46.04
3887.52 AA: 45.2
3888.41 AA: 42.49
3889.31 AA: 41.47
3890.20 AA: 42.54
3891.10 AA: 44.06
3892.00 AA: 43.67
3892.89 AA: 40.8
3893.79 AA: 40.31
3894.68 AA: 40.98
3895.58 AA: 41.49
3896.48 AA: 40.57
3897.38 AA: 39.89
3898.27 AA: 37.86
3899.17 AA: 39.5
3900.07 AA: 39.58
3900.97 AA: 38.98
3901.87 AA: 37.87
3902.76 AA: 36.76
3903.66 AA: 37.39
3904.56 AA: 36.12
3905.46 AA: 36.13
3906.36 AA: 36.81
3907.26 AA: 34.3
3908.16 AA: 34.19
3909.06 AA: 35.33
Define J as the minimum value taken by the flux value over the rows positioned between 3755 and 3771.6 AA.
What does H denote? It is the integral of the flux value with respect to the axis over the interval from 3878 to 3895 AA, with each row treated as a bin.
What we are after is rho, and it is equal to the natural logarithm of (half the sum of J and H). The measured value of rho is 6.0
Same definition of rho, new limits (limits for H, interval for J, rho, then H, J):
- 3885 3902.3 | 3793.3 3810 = 5.9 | 721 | 8.533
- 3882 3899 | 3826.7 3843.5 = 5.9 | 740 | 7.962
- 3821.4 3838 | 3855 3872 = 5.1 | 308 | 24.51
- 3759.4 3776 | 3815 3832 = 4.9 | 255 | 13.15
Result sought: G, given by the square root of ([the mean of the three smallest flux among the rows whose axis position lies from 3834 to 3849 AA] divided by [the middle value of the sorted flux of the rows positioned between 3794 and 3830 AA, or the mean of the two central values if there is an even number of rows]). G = 0.76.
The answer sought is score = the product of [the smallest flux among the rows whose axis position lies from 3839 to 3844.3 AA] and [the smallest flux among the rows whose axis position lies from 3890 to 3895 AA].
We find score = 485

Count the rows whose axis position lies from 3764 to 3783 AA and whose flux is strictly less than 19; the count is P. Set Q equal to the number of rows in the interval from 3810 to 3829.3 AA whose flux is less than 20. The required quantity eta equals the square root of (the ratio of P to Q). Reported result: 1.4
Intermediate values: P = 22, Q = 11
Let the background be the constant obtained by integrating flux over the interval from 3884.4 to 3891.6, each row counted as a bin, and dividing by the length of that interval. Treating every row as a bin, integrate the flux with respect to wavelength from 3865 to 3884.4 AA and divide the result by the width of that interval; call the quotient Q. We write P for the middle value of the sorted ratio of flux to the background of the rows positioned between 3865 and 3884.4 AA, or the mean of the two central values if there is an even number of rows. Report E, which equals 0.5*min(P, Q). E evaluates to 0.44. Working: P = 0.88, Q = 39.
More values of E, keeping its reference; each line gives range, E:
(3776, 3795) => 0.18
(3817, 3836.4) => 0.23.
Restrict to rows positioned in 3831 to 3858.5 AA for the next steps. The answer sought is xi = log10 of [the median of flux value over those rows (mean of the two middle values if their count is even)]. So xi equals 1.4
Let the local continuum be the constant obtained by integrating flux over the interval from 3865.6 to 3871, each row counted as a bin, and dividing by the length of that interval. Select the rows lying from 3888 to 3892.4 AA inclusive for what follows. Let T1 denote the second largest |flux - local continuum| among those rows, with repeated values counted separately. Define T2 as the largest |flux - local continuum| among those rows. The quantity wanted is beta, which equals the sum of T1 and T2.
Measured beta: 15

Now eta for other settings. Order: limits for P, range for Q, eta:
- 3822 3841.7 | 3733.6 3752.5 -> 0.6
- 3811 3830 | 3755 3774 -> 0.5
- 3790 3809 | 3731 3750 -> 0.9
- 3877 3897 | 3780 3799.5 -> 0.0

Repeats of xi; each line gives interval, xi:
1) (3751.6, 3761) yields 1.0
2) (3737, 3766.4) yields 1.1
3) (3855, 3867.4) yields 1.5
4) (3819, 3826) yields 1.3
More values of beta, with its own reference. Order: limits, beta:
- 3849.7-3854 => 13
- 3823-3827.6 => 34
